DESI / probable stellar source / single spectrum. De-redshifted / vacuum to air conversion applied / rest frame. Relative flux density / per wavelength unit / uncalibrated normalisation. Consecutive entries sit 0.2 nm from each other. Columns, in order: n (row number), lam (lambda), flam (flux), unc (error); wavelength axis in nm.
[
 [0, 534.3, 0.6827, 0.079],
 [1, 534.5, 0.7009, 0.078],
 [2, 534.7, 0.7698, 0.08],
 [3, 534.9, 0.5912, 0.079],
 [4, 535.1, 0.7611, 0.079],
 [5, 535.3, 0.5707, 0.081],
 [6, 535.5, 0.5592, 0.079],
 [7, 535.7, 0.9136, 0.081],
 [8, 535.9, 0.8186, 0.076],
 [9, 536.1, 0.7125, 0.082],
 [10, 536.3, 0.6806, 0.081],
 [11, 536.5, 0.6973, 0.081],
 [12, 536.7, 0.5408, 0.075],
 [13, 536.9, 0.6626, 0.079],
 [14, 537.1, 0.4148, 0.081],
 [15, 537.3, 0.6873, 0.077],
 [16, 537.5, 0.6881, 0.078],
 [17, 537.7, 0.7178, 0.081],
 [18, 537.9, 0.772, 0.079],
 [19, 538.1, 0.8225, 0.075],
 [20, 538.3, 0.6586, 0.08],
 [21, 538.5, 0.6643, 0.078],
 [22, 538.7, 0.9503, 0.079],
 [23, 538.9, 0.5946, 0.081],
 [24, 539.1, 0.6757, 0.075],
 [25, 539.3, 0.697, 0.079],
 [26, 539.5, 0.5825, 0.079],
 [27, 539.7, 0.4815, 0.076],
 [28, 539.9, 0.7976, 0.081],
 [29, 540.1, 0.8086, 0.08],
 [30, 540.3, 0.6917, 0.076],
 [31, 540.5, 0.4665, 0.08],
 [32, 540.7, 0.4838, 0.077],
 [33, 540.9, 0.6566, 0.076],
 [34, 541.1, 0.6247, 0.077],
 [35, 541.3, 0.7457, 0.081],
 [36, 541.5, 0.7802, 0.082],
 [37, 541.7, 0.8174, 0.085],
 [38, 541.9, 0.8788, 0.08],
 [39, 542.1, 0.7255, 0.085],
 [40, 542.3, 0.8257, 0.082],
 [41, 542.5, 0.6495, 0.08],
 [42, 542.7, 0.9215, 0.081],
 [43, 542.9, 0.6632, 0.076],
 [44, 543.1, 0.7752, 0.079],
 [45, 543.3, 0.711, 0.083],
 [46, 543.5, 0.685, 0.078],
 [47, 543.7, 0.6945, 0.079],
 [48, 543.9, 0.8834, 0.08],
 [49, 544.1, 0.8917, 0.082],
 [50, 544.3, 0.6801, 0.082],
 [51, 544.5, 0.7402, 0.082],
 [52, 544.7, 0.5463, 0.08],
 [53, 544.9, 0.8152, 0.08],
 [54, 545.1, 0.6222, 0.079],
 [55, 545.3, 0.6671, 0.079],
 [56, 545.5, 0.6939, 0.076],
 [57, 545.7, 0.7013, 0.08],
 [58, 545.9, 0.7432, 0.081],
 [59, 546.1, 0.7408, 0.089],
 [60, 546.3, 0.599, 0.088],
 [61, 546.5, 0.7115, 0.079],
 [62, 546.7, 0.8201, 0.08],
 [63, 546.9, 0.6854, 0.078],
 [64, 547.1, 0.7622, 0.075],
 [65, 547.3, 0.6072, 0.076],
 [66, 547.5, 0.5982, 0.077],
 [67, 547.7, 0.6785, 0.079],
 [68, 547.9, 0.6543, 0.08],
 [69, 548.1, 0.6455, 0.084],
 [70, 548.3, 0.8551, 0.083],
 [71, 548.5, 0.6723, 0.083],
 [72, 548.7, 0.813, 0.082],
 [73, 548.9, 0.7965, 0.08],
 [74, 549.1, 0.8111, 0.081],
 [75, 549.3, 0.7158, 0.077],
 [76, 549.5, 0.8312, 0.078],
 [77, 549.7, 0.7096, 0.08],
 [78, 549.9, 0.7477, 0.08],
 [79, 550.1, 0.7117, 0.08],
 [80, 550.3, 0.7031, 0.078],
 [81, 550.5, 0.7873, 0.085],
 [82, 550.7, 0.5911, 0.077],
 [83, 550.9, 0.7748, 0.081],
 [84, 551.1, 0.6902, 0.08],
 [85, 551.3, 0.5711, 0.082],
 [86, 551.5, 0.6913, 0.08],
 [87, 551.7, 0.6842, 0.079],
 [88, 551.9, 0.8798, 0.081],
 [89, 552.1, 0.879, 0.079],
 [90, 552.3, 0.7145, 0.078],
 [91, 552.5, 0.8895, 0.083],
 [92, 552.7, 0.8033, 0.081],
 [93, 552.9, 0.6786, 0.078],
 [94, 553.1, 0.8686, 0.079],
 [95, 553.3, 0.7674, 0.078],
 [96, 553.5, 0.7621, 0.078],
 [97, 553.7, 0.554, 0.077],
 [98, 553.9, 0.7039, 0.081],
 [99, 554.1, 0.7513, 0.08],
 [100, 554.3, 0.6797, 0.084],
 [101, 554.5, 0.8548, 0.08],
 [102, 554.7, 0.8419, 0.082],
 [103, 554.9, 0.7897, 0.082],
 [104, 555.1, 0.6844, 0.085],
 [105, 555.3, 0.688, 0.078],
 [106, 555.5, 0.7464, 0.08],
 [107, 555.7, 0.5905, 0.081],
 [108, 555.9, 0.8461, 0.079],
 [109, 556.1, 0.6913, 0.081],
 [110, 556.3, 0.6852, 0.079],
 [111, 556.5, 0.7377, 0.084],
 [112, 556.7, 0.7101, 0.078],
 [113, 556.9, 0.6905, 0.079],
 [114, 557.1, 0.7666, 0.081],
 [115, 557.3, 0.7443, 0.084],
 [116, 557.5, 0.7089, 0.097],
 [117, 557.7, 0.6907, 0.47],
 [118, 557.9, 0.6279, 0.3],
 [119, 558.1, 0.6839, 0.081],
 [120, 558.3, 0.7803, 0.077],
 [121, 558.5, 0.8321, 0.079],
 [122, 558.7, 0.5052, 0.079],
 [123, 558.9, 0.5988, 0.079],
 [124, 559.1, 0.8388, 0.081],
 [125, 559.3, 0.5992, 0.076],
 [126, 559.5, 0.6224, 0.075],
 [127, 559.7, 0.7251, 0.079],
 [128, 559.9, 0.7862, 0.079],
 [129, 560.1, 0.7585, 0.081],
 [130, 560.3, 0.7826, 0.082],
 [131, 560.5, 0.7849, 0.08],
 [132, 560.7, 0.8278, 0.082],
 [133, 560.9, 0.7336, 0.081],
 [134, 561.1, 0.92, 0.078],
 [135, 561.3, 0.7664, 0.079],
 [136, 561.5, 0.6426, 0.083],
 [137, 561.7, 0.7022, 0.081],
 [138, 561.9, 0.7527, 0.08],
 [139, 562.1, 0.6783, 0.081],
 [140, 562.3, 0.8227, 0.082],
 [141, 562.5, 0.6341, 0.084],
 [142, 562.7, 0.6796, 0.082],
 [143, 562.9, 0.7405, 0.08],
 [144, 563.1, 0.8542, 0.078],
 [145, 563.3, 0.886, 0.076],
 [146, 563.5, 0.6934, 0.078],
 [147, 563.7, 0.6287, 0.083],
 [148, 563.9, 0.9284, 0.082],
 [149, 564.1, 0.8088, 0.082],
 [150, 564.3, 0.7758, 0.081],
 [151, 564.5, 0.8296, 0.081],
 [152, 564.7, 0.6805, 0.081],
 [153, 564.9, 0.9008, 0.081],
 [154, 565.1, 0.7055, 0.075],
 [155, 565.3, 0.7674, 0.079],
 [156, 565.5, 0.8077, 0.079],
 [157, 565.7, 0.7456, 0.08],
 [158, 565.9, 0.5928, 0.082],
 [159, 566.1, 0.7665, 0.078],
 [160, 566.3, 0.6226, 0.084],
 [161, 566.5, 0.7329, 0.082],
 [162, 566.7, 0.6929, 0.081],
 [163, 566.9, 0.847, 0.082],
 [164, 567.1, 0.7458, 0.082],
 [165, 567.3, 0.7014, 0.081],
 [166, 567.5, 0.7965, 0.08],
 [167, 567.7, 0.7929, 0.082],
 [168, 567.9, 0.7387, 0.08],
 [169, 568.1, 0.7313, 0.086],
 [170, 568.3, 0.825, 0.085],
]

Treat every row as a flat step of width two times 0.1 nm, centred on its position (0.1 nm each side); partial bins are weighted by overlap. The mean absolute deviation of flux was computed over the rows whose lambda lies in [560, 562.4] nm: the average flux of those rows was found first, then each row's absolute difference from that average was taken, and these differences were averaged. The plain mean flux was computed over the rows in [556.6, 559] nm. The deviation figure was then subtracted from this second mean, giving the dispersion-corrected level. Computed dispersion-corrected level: 0.64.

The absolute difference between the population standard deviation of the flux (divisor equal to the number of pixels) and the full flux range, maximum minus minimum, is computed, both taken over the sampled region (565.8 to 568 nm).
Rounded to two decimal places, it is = 0.18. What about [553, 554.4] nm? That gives 0.22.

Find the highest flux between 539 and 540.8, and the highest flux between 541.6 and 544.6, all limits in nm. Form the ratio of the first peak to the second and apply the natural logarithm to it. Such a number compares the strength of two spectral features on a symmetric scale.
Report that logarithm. -0.13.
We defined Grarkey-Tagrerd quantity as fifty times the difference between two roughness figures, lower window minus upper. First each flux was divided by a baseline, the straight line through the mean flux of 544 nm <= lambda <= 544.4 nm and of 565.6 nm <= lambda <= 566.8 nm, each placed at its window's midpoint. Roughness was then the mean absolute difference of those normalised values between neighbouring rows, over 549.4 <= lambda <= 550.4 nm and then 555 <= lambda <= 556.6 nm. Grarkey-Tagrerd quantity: -3.3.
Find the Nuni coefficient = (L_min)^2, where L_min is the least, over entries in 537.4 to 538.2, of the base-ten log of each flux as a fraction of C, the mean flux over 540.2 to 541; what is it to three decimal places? 0.006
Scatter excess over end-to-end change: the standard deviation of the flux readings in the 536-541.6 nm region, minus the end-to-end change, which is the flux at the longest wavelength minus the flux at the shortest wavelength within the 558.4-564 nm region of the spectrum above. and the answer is 0.02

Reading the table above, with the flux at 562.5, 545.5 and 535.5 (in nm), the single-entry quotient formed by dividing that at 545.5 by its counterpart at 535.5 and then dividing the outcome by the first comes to 1.96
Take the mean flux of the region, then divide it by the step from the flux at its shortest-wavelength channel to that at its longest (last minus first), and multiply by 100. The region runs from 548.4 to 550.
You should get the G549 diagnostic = 1011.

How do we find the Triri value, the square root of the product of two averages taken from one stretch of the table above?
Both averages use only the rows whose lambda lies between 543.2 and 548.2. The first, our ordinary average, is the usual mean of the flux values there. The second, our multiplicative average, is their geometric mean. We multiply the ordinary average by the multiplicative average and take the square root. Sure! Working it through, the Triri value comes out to 0.701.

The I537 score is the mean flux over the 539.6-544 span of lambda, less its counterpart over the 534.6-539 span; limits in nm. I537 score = 0.024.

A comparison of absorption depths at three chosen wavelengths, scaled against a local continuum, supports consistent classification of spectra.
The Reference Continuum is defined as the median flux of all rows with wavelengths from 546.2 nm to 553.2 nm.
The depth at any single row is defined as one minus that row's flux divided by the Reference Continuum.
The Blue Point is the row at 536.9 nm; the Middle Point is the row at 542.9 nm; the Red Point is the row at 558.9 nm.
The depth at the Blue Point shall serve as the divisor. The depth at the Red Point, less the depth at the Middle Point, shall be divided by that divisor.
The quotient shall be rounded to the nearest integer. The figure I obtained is 1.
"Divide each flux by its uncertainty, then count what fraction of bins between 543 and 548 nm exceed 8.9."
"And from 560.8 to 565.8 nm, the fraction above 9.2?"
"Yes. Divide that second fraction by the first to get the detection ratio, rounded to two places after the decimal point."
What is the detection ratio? 1.60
